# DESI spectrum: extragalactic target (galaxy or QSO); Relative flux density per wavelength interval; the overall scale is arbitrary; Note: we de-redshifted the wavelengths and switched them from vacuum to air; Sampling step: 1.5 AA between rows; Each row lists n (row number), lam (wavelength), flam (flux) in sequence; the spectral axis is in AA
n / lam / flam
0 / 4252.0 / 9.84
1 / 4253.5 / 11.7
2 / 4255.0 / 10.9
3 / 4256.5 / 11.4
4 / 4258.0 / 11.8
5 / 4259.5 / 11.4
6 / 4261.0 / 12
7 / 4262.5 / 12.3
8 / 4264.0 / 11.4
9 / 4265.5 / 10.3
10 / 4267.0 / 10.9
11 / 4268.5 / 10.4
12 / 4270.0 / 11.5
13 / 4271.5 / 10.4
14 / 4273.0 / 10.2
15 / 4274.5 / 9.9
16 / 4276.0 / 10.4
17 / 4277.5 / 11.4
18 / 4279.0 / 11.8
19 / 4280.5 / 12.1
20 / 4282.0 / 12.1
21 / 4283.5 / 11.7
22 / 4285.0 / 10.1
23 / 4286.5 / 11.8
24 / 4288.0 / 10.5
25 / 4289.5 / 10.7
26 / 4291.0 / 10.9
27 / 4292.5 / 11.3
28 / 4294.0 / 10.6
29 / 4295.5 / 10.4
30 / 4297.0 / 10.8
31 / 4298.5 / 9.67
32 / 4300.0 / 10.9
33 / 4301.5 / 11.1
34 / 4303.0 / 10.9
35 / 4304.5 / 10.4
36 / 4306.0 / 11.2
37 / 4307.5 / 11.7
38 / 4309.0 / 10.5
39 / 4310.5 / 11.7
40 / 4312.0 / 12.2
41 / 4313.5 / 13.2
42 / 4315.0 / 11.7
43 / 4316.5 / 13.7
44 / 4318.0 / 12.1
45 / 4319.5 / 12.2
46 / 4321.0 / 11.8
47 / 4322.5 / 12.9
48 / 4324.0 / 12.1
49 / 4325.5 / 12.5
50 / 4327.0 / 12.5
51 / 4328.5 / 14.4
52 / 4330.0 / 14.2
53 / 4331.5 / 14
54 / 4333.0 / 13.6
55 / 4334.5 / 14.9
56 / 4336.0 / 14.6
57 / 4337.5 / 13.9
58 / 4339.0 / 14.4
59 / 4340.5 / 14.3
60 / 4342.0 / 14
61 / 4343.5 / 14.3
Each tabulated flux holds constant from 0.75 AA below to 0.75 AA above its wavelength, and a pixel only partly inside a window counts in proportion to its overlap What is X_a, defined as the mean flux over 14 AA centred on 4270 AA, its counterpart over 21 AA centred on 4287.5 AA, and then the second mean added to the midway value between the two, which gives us 22.0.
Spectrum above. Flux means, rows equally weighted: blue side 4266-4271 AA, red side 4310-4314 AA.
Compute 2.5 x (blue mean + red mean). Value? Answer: 58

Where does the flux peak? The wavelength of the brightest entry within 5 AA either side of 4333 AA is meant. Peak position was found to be 4334.5 AA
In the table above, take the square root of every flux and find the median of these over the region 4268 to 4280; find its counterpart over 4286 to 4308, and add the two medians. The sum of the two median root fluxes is 6.53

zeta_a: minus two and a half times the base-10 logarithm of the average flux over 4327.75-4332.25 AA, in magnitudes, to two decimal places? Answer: -2.88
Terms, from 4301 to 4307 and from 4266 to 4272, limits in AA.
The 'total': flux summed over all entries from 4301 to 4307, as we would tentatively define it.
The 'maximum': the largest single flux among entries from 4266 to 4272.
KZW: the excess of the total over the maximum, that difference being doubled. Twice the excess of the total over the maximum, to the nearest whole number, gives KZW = 64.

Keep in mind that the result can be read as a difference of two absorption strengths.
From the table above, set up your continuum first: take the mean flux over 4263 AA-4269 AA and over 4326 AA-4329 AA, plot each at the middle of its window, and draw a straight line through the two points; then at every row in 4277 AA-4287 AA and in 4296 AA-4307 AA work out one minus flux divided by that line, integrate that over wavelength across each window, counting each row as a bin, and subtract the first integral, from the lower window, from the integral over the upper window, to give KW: 1.5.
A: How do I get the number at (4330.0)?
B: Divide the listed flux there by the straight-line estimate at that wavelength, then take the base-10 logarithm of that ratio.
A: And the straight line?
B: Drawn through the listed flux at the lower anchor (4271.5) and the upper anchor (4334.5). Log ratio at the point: -0.011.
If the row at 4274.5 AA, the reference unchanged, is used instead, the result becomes -0.030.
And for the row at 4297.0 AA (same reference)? -0.054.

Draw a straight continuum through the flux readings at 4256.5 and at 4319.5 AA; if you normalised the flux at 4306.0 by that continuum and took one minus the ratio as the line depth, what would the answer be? 0.069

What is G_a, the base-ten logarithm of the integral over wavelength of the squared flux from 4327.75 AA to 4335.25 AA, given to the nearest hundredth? 3.18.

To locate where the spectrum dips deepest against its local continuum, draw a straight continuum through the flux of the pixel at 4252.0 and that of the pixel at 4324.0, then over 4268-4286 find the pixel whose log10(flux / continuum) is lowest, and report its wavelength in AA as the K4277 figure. 4285.0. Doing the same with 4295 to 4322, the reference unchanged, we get 4298.5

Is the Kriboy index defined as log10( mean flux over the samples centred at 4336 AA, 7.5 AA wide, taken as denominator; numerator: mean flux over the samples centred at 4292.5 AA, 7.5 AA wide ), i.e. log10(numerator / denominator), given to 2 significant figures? -0.12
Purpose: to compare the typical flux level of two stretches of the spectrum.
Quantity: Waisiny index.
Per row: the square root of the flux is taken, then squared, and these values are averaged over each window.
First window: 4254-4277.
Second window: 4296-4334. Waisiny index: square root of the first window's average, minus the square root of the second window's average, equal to -0.16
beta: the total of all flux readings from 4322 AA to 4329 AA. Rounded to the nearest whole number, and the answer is 64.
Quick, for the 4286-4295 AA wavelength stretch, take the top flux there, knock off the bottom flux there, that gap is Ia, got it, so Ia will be 1.30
